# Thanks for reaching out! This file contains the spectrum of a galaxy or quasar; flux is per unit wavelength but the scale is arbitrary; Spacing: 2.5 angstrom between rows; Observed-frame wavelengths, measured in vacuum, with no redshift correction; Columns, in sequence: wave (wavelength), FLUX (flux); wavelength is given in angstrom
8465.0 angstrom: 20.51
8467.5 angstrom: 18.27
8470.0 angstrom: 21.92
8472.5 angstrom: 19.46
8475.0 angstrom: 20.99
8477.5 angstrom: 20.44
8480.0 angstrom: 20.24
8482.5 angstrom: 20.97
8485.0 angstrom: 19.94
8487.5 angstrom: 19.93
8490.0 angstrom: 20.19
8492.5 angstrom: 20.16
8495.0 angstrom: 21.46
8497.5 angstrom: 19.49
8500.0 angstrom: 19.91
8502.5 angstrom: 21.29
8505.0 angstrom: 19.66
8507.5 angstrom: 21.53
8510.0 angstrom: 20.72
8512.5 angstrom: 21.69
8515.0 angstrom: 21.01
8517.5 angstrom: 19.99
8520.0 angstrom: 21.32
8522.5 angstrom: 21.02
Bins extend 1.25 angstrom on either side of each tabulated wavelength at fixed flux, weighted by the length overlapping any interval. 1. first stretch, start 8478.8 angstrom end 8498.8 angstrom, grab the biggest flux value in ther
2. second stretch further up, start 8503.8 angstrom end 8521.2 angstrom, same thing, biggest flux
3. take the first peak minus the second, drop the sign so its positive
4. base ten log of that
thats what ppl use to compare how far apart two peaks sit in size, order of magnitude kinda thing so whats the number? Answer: -0.64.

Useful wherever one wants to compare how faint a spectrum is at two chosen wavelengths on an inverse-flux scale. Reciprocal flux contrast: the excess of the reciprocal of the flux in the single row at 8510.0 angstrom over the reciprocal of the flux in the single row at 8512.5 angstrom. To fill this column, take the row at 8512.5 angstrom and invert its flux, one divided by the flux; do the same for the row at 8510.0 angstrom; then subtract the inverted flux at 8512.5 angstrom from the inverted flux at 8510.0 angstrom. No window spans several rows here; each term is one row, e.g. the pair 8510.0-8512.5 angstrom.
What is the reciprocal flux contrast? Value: 0.002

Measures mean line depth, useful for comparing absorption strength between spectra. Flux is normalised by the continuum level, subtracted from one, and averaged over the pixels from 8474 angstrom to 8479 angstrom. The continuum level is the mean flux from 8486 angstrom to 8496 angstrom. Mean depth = -0.014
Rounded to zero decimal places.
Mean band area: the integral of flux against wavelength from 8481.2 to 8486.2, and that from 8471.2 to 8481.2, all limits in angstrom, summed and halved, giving 153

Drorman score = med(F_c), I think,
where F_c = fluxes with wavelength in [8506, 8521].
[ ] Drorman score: 21.2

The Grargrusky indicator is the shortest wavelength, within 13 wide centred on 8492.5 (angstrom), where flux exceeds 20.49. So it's 8495.0 angstrom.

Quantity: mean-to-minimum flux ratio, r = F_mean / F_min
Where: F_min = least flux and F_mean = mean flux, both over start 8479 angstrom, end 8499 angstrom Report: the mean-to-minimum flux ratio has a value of 1.04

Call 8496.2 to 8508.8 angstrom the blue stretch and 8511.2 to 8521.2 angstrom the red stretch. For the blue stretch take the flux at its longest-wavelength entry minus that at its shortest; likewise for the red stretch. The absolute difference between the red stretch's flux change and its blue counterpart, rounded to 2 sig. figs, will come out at 2.4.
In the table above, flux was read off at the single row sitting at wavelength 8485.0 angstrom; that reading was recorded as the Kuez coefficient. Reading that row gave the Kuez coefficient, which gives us 19.94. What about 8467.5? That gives 18.27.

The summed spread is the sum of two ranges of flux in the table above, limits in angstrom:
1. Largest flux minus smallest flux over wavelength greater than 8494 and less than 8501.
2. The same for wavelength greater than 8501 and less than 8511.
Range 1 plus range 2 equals 3.8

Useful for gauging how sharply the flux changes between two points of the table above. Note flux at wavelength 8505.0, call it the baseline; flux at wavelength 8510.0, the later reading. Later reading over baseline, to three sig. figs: 1.05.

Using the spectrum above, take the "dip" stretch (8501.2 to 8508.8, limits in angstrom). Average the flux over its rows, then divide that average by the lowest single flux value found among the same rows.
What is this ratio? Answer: 1.06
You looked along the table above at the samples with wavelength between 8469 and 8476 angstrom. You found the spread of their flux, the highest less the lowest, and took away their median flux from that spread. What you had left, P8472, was -18.5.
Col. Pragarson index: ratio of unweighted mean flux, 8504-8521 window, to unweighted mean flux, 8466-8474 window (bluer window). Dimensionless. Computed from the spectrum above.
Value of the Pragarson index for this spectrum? 1.05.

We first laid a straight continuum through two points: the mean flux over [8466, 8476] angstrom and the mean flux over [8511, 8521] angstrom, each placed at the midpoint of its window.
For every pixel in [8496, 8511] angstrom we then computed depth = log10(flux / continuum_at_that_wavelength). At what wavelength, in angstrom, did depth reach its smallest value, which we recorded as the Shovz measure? 8497.5 angstrom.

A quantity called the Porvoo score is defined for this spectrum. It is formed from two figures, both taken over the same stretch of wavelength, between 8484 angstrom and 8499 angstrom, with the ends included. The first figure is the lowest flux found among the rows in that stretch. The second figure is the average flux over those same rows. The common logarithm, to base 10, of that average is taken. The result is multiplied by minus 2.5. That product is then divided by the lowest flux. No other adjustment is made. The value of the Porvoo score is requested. -0.167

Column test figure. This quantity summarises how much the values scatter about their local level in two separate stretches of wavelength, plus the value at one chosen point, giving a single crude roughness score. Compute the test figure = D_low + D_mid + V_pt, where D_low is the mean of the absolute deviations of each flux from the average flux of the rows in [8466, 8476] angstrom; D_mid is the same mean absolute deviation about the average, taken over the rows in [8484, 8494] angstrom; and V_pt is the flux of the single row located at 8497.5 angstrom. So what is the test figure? 20.9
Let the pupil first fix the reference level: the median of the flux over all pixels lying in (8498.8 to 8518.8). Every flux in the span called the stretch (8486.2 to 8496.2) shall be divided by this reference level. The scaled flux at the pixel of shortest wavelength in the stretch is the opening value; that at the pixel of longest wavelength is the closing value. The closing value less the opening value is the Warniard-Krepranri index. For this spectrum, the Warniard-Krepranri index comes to 0.073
